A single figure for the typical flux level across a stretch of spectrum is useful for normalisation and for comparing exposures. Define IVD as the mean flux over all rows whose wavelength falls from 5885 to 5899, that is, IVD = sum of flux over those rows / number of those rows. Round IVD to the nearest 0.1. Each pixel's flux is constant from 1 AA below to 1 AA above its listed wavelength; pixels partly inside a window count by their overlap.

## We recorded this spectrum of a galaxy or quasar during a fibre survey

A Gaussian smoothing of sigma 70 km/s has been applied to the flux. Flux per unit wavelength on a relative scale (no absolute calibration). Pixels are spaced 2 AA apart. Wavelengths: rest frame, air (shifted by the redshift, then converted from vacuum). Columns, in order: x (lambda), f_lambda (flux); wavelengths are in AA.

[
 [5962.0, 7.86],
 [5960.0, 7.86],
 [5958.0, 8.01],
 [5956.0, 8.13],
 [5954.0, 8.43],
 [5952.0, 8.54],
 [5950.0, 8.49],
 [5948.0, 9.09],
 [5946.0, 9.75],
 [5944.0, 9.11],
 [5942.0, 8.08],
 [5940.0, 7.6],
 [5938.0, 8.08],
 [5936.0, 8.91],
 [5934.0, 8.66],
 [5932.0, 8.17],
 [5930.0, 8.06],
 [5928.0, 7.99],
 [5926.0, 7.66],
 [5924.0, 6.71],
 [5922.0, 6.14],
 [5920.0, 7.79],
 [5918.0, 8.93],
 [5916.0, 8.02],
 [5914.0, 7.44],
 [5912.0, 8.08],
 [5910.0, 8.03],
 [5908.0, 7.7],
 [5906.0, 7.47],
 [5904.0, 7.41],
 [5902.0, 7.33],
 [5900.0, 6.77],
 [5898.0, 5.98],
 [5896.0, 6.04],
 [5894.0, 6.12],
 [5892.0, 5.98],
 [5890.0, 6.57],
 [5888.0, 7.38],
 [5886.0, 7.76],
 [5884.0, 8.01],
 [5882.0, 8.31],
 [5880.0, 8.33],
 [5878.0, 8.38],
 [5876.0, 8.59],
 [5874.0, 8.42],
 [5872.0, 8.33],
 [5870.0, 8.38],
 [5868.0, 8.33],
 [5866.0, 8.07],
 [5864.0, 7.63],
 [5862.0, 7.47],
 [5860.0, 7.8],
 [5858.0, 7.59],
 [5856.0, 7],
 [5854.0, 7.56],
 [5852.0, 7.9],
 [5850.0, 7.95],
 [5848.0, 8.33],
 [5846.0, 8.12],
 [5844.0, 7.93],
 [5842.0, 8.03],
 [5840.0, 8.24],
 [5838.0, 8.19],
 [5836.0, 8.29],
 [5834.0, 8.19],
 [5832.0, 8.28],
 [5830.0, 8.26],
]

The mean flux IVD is 6.5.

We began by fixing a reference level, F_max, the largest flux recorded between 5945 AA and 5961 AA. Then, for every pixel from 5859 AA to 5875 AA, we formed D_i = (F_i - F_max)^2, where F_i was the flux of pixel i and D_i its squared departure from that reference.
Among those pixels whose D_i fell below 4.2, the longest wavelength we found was 5874.0 AA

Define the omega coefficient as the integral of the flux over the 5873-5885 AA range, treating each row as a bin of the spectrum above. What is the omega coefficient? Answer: 100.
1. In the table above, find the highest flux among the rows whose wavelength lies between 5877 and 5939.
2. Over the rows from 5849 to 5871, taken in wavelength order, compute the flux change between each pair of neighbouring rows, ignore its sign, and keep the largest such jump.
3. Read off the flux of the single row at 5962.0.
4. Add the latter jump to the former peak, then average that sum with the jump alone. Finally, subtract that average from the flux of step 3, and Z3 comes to 2.8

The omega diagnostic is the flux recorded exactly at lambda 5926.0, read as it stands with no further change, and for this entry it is 7.66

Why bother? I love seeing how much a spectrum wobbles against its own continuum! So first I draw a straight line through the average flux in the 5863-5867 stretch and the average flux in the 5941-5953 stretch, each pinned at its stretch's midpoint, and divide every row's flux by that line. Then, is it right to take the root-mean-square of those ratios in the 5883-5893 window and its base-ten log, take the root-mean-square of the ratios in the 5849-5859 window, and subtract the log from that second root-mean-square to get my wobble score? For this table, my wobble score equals 1.04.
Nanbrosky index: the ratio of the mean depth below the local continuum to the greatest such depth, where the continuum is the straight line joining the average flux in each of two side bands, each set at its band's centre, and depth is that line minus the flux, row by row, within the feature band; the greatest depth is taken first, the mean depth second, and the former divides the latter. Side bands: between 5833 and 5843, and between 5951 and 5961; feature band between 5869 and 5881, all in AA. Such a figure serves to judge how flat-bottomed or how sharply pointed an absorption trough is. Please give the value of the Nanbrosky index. 1.5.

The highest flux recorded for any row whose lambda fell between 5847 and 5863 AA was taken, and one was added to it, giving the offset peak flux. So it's 9.33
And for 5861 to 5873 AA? 9.38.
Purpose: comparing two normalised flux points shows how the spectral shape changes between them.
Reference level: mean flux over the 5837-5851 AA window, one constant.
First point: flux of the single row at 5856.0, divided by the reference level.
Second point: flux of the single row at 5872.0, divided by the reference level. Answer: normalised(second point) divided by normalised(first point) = 1.19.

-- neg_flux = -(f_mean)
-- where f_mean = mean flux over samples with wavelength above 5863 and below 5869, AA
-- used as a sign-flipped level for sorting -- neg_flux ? -8.0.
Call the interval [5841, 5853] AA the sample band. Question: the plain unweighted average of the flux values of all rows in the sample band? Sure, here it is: 8.0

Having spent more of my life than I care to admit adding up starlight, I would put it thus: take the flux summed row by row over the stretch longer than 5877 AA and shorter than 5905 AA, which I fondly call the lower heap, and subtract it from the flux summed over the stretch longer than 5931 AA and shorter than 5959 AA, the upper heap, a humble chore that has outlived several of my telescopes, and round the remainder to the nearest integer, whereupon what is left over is 19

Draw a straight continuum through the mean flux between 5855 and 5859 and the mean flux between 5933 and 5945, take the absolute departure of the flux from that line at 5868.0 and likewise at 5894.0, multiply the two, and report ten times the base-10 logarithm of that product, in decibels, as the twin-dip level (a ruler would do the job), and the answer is 1.72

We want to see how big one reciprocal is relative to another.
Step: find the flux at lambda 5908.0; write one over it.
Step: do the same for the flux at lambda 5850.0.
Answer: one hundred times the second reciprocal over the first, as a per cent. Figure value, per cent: 97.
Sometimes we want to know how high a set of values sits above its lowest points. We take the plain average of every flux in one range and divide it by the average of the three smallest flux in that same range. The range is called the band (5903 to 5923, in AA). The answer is 1.10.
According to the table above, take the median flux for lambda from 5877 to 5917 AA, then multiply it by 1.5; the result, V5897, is 11.2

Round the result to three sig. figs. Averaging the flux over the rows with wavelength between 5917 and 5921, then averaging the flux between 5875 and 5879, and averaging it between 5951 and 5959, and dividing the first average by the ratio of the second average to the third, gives 8.16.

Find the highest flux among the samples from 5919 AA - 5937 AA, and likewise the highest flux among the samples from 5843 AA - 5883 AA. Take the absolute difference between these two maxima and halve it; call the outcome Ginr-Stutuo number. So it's 0.16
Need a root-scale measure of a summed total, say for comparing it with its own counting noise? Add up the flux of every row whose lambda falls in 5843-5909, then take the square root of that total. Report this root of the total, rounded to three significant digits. 15.8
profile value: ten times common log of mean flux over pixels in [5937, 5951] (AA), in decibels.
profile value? 9.34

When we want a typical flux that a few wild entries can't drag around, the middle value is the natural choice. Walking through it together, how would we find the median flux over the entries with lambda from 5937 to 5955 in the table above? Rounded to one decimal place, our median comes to 8.5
